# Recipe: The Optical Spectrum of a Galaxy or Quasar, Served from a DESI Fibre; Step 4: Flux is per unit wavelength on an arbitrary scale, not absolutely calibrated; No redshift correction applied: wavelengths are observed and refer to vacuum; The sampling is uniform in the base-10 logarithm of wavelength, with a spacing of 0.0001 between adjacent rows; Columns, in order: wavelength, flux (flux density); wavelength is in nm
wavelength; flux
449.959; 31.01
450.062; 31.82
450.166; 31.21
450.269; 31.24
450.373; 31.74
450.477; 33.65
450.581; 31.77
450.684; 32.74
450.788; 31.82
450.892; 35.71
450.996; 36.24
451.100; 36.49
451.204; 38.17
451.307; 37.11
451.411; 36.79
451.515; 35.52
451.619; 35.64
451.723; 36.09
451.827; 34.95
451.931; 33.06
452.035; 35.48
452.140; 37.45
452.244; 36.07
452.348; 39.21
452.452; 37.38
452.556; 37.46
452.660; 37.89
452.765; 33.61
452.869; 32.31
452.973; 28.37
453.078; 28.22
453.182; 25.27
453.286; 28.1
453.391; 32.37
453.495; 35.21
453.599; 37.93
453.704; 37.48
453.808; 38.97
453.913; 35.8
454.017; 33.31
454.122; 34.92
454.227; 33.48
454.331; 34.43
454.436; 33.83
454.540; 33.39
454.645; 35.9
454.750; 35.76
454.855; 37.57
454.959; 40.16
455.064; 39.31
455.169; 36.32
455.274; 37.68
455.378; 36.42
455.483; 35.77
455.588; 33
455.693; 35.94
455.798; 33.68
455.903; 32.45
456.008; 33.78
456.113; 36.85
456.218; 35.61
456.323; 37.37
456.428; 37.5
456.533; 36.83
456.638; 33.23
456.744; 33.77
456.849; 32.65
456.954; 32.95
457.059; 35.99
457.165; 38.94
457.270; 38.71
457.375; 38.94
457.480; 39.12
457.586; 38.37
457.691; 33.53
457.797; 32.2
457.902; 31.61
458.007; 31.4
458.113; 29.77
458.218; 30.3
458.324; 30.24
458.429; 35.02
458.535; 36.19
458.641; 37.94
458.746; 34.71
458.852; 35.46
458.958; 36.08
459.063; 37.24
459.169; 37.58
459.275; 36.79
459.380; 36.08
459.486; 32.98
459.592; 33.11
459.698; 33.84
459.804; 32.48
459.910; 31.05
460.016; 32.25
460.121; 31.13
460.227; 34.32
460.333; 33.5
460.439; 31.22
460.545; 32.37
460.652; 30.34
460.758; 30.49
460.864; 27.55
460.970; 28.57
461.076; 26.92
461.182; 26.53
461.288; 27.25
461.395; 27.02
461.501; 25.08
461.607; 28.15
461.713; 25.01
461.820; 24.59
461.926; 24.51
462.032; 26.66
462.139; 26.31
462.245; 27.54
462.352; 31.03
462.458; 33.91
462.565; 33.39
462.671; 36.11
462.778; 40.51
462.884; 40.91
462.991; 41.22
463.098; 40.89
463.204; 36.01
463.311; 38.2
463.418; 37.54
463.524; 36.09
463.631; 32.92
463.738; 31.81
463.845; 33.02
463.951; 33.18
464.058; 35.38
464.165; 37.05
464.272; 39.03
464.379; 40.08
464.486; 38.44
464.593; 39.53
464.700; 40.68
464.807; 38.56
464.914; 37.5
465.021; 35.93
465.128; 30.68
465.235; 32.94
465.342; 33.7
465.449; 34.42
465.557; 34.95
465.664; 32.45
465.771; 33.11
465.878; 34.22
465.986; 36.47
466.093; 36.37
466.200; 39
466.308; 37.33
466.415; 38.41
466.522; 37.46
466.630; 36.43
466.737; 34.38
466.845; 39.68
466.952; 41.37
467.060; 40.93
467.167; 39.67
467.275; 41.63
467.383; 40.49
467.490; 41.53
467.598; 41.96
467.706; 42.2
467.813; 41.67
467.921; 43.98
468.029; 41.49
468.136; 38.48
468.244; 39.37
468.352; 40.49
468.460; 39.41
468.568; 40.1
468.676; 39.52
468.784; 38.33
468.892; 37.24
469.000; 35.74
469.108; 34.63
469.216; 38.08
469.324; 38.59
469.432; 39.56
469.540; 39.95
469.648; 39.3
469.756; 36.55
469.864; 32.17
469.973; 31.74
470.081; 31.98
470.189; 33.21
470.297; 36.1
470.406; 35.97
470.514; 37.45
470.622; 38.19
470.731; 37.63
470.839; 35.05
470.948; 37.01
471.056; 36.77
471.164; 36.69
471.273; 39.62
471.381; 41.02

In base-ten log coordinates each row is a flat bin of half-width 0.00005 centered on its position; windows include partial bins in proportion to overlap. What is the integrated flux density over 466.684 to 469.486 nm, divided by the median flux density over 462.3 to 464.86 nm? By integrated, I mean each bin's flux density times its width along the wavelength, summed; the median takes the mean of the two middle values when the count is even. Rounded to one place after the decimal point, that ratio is 3.0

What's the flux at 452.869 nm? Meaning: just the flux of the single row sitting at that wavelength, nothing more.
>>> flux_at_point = 32.31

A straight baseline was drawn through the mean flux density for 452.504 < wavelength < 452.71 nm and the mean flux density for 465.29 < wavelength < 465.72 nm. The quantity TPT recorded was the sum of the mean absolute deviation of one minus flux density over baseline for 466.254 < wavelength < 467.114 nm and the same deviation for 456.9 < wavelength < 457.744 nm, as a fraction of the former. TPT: 2.07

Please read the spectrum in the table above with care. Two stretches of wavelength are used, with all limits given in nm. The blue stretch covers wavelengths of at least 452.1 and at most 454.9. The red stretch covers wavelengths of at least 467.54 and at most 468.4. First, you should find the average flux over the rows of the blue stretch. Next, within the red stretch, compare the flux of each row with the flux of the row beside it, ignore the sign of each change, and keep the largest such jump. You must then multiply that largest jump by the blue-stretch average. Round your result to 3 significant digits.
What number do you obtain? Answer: 104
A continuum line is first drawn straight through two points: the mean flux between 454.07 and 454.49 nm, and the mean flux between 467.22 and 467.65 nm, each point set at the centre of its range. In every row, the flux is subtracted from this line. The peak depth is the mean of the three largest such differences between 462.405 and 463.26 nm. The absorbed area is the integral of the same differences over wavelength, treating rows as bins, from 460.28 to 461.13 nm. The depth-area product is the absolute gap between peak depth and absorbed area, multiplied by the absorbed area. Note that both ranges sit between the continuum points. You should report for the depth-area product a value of 13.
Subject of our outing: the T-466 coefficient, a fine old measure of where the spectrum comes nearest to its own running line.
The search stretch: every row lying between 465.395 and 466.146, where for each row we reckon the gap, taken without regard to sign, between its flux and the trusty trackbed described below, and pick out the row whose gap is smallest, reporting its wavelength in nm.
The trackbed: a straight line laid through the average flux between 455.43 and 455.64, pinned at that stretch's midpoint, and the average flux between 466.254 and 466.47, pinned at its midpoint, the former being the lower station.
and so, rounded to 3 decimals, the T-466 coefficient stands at 465.986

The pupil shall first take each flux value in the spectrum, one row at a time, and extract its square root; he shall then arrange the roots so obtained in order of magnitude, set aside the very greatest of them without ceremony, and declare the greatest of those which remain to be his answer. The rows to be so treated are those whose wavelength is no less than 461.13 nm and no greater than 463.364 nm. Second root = 6.40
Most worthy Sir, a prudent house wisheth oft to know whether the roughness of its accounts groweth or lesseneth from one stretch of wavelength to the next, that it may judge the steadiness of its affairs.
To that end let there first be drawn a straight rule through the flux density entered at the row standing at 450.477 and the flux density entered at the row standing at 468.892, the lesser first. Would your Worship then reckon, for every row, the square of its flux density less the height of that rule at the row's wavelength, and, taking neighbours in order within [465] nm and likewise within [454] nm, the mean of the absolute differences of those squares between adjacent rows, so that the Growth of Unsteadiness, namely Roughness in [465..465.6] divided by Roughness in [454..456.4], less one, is 1.8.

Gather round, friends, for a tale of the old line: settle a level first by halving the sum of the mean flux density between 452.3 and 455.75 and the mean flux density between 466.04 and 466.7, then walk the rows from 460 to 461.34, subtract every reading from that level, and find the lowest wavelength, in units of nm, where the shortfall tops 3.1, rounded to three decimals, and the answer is 460.016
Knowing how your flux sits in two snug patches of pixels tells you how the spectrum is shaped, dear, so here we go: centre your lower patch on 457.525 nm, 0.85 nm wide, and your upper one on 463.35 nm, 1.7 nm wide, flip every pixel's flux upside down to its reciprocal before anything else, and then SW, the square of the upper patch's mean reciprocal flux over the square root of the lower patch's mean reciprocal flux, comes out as 0.0046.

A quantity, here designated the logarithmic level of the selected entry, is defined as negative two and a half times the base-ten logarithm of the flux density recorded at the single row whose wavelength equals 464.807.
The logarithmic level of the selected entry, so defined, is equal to -3.97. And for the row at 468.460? -3.99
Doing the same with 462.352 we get -3.73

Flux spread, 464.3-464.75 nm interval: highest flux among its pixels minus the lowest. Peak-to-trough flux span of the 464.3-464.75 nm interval 2.2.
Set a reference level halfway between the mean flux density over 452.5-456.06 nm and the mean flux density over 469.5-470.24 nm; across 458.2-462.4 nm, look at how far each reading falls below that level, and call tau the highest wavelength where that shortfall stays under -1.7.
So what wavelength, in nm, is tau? 459.275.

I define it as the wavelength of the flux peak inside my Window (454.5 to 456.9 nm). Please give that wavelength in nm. 454.959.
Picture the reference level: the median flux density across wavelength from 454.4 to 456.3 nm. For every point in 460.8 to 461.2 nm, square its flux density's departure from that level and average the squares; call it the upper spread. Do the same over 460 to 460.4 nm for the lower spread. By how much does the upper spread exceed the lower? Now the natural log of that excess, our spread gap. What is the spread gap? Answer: 4.1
